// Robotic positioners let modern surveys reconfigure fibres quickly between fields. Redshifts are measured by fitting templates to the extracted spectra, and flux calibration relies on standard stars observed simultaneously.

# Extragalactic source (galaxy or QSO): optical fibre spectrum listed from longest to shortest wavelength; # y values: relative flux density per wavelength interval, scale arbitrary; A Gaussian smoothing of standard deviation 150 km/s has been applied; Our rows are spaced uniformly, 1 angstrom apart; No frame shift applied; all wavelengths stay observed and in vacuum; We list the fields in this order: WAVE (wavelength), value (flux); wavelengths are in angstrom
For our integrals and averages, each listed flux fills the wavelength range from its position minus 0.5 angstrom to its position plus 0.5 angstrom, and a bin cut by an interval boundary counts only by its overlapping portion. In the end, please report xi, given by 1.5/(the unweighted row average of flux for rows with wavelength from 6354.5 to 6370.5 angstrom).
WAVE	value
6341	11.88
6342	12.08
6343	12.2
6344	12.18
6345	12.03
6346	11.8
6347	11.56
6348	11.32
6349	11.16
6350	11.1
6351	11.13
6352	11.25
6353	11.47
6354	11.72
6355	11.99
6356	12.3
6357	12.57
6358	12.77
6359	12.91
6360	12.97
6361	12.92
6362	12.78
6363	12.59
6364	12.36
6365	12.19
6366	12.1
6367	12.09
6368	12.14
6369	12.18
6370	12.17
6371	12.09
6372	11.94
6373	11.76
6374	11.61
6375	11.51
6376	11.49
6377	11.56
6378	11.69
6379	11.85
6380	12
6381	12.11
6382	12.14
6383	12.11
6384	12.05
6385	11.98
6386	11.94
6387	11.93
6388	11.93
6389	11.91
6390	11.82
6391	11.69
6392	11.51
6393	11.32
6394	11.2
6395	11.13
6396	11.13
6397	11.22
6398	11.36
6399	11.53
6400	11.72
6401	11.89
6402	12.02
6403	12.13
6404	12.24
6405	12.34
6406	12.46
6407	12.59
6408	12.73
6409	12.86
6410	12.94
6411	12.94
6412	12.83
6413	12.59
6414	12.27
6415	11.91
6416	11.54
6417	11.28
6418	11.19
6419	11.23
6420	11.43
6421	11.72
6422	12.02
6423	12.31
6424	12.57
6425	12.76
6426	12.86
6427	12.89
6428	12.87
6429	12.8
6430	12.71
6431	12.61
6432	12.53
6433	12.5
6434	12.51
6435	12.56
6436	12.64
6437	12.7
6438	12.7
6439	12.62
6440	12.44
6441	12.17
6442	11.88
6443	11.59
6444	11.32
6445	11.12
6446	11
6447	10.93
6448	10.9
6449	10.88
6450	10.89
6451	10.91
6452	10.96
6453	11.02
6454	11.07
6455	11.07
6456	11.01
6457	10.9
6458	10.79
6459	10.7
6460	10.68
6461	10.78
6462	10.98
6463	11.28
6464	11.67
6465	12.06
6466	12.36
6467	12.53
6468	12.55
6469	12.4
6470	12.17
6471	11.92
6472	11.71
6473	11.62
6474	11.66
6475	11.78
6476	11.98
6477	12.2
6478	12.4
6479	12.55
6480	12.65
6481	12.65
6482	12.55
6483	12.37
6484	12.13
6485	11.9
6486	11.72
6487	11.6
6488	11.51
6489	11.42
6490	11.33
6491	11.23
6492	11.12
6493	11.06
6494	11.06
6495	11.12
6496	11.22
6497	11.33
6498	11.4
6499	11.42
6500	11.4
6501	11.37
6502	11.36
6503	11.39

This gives 0.121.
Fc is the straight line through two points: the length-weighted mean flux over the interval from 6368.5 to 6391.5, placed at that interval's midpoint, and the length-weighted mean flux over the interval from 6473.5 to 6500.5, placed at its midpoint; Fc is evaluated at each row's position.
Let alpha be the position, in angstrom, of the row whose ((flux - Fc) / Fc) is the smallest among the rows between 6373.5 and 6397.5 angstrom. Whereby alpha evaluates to 6395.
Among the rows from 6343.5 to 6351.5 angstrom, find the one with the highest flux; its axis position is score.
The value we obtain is 6344 angstrom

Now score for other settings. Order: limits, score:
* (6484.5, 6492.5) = 6485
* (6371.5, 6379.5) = 6372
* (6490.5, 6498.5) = 6498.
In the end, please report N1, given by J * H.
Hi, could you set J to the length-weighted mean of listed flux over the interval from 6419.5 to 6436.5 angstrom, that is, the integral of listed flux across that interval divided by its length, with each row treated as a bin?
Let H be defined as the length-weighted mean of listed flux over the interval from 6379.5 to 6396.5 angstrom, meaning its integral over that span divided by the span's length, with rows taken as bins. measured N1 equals 147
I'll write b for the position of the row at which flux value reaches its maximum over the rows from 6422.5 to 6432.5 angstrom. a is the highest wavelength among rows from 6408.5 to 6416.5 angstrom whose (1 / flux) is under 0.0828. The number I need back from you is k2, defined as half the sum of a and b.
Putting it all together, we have 6420.5 angstrom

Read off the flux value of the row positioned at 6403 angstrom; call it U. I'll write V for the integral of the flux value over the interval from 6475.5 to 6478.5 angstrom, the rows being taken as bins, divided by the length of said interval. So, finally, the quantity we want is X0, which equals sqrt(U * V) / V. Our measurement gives 1.00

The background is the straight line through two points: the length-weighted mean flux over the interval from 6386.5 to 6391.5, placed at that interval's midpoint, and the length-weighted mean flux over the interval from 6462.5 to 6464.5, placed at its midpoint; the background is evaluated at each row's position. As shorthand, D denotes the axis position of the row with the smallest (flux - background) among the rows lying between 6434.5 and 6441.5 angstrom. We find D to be 6441 angstrom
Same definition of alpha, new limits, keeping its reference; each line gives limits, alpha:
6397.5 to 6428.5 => 6418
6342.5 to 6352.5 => 6350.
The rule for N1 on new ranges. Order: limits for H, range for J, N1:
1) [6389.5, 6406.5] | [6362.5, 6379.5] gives 140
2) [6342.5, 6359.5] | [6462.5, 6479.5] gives 143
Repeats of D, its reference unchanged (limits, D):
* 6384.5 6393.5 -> 6393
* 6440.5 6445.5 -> 6445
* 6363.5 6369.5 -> 6367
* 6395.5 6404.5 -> 6396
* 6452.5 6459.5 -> 6459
